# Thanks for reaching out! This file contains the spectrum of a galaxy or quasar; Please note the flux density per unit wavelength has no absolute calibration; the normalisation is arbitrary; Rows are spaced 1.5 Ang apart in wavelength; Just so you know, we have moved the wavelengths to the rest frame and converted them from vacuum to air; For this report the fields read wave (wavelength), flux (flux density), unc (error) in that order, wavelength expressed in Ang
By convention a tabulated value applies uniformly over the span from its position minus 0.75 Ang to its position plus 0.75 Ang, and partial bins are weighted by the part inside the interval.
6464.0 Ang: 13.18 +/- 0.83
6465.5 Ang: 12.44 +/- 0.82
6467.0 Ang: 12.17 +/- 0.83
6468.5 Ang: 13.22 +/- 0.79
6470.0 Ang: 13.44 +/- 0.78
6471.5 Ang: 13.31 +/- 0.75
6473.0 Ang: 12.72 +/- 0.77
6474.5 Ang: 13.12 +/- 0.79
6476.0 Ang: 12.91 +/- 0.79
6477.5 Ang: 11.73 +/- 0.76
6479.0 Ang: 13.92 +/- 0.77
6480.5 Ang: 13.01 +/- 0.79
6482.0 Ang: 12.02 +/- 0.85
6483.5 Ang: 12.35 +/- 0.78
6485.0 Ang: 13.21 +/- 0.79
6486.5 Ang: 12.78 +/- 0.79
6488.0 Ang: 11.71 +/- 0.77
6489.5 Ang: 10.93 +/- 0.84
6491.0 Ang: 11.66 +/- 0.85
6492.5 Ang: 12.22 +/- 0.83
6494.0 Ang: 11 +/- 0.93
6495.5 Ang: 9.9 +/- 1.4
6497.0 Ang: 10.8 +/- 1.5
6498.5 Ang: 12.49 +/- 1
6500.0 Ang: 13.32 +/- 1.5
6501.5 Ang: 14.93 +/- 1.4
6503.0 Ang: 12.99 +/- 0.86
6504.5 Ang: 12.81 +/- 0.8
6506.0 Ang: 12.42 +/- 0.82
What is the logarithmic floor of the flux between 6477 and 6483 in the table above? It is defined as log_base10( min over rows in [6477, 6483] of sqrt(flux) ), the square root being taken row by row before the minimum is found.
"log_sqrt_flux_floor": 0.535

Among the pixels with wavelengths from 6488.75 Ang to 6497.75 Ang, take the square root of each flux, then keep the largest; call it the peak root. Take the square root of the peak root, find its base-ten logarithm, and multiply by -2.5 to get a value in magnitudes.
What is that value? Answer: -0.68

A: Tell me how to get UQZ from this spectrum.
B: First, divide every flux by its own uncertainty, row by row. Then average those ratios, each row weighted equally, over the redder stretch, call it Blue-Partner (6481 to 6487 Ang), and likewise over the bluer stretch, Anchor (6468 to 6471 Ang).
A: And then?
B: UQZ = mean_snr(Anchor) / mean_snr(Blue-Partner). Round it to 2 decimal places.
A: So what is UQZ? 1.08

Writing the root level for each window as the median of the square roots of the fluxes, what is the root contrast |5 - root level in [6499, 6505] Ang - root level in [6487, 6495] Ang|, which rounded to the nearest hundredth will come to 2.04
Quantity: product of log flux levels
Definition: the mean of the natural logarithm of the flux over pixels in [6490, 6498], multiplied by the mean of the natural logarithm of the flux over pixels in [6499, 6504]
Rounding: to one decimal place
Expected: 6.3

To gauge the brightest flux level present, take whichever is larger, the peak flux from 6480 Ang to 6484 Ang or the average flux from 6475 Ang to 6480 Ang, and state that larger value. 13.01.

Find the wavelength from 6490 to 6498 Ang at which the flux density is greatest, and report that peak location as 6492.5 Ang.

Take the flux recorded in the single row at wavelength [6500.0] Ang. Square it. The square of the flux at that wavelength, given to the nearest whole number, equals 177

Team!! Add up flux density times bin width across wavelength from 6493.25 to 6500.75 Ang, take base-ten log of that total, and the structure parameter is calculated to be 1.936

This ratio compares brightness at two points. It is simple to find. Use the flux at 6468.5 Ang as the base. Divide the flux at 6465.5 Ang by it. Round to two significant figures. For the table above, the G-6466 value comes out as 0.94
